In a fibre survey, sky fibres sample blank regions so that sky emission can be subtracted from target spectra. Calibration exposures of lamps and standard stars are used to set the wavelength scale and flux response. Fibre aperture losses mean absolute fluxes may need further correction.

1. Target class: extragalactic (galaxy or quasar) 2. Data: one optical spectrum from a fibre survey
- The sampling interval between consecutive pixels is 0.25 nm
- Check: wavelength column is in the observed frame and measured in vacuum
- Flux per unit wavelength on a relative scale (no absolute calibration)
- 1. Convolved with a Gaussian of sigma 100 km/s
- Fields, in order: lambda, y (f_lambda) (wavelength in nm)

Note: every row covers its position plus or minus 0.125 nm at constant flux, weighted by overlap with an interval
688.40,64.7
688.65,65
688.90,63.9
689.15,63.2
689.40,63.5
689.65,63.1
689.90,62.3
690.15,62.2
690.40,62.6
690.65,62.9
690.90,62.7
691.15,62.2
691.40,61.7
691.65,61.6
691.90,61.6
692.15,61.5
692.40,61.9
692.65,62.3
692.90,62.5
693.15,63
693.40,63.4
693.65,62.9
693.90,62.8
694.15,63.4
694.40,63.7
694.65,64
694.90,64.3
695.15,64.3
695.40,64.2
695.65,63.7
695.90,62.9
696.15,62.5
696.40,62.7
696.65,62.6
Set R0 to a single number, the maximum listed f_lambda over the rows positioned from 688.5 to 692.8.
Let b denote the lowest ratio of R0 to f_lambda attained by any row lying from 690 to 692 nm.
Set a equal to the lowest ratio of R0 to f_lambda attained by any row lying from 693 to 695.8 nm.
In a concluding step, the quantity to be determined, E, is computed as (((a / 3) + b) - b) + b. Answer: 1.37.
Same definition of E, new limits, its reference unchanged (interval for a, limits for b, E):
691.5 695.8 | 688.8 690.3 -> 1.35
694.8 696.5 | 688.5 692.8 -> 1.34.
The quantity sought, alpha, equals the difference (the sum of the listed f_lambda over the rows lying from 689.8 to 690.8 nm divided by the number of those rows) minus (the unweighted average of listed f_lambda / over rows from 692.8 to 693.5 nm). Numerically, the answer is -0.5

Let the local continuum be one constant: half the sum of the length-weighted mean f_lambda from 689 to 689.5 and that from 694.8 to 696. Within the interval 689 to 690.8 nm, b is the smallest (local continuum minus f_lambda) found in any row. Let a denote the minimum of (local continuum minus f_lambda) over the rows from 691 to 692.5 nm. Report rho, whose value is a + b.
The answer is 1.6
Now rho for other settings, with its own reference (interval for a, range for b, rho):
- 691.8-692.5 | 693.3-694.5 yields 1.7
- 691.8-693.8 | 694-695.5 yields -0.4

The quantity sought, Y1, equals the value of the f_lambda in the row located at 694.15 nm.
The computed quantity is 63.4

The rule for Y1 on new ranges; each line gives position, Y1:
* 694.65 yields 64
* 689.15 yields 63.2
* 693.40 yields 63.4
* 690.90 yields 62.7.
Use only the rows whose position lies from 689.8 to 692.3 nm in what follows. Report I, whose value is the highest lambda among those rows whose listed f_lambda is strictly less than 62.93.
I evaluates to 692.15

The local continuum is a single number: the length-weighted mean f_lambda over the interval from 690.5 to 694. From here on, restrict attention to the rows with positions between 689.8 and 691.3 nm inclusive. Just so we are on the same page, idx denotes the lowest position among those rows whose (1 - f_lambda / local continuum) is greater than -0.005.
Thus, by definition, 689.90 nm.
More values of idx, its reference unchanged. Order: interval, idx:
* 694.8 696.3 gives 696.15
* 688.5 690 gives 689.90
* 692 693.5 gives 692.15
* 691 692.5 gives 691.15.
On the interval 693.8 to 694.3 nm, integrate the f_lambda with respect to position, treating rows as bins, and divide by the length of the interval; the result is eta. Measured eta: 63.1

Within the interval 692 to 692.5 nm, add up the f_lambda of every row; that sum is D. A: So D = 123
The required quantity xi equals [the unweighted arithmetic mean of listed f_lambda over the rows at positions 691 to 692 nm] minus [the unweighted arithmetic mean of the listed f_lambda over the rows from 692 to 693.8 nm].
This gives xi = -0.7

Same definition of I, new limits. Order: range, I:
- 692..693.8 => 693.65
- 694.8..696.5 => 696.40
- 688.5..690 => 689.90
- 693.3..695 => 693.90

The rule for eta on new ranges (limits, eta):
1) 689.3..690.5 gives 62.7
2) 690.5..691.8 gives 62.2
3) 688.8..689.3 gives 63.5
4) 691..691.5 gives 62.0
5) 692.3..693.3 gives 62.5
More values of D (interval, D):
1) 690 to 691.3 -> 313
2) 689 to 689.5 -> 127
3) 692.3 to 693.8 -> 376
